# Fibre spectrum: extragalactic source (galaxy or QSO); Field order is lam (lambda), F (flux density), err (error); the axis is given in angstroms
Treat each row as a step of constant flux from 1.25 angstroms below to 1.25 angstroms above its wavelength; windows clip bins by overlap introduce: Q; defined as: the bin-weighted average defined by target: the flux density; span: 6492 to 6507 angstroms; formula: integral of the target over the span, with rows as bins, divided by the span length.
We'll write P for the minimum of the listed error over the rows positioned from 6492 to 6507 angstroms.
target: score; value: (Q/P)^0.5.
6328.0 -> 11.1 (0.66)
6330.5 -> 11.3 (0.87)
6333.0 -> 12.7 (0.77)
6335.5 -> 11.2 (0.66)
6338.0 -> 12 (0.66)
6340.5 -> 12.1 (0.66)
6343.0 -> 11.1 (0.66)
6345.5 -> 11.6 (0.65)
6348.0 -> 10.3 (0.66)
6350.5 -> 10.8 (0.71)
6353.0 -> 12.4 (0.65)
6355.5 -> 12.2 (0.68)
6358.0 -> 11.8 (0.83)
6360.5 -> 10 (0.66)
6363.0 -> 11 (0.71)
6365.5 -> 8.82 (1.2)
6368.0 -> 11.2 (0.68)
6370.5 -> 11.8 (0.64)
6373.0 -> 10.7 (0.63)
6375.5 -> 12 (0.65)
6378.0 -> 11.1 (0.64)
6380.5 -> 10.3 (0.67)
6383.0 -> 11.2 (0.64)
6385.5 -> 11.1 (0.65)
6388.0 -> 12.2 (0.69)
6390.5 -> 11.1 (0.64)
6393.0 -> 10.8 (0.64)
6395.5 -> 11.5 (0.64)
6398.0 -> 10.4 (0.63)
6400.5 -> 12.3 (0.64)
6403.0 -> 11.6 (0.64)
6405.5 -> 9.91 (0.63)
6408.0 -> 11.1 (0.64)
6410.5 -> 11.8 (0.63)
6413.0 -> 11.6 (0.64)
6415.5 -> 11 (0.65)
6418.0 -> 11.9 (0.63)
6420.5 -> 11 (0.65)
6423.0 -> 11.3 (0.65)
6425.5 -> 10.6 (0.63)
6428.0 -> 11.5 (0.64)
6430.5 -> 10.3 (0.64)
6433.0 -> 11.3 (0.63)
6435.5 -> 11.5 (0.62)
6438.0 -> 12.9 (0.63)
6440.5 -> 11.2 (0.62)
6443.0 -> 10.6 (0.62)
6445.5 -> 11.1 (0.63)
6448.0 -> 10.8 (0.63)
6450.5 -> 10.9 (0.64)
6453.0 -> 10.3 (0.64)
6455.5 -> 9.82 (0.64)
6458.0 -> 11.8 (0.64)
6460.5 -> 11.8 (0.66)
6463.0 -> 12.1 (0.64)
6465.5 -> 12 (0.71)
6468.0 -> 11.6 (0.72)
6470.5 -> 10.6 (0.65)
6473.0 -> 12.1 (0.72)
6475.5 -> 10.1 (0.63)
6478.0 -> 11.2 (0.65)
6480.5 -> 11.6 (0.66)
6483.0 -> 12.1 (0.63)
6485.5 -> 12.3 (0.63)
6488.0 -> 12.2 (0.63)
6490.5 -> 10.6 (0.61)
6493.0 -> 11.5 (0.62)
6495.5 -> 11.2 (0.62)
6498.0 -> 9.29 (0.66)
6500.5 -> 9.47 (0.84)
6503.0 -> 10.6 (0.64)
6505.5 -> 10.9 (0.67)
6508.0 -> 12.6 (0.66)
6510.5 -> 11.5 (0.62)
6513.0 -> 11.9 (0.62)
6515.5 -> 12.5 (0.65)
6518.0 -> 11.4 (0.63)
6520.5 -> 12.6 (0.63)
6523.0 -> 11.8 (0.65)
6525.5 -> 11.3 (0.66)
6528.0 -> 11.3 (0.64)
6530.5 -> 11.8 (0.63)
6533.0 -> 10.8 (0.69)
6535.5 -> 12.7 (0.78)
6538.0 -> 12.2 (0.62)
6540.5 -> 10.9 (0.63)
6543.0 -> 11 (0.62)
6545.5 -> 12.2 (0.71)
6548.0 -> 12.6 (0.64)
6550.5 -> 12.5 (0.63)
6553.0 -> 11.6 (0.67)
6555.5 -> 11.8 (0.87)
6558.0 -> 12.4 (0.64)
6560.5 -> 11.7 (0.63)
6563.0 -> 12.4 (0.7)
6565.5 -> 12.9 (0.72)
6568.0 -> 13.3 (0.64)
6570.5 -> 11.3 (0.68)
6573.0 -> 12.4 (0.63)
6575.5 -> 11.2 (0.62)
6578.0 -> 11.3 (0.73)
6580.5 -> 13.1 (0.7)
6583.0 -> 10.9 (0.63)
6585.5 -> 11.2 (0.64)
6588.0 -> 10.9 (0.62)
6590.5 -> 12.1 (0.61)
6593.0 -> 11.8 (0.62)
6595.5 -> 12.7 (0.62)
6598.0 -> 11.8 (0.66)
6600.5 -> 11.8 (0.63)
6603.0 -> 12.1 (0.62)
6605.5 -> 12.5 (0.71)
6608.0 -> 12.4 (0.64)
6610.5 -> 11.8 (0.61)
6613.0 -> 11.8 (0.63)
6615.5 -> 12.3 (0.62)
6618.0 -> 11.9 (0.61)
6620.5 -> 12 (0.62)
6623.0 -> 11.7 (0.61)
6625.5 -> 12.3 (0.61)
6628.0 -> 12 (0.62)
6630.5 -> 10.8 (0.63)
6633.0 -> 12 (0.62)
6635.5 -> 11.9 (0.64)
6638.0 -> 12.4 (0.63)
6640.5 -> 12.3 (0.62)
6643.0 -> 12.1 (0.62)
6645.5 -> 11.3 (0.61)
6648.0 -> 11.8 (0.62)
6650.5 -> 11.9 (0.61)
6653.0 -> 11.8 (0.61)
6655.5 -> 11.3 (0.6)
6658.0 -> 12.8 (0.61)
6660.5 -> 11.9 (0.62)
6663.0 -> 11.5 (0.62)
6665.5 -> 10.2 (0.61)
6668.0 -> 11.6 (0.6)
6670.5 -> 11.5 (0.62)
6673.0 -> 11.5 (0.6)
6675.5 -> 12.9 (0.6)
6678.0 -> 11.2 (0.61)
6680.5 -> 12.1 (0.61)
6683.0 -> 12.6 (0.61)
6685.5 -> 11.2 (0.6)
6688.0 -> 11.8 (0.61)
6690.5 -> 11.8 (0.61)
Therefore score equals 4.12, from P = 0.620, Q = 10.5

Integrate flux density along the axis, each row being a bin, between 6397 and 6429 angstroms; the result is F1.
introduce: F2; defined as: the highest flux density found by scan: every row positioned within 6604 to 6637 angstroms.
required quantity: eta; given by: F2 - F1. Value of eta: -347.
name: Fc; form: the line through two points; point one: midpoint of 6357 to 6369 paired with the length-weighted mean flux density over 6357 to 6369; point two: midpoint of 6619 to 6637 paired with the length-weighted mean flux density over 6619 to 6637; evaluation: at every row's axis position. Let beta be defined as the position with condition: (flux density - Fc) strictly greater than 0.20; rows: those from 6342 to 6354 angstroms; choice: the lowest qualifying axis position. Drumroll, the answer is 6343.0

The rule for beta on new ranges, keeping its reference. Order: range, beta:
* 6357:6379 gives 6358.0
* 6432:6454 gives 6433.0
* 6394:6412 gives 6395.5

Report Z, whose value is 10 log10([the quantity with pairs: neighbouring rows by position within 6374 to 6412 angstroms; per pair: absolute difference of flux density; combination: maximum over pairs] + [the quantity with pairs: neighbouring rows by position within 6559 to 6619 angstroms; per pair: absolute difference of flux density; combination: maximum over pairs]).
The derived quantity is 6.13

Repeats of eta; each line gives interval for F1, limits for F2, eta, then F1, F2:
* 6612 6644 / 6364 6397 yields -371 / 383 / 12.2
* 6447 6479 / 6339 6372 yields -345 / 357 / 12.4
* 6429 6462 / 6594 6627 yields -354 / 367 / 12.7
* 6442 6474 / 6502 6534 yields -346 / 358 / 12.6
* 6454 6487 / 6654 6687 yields -366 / 378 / 12.9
